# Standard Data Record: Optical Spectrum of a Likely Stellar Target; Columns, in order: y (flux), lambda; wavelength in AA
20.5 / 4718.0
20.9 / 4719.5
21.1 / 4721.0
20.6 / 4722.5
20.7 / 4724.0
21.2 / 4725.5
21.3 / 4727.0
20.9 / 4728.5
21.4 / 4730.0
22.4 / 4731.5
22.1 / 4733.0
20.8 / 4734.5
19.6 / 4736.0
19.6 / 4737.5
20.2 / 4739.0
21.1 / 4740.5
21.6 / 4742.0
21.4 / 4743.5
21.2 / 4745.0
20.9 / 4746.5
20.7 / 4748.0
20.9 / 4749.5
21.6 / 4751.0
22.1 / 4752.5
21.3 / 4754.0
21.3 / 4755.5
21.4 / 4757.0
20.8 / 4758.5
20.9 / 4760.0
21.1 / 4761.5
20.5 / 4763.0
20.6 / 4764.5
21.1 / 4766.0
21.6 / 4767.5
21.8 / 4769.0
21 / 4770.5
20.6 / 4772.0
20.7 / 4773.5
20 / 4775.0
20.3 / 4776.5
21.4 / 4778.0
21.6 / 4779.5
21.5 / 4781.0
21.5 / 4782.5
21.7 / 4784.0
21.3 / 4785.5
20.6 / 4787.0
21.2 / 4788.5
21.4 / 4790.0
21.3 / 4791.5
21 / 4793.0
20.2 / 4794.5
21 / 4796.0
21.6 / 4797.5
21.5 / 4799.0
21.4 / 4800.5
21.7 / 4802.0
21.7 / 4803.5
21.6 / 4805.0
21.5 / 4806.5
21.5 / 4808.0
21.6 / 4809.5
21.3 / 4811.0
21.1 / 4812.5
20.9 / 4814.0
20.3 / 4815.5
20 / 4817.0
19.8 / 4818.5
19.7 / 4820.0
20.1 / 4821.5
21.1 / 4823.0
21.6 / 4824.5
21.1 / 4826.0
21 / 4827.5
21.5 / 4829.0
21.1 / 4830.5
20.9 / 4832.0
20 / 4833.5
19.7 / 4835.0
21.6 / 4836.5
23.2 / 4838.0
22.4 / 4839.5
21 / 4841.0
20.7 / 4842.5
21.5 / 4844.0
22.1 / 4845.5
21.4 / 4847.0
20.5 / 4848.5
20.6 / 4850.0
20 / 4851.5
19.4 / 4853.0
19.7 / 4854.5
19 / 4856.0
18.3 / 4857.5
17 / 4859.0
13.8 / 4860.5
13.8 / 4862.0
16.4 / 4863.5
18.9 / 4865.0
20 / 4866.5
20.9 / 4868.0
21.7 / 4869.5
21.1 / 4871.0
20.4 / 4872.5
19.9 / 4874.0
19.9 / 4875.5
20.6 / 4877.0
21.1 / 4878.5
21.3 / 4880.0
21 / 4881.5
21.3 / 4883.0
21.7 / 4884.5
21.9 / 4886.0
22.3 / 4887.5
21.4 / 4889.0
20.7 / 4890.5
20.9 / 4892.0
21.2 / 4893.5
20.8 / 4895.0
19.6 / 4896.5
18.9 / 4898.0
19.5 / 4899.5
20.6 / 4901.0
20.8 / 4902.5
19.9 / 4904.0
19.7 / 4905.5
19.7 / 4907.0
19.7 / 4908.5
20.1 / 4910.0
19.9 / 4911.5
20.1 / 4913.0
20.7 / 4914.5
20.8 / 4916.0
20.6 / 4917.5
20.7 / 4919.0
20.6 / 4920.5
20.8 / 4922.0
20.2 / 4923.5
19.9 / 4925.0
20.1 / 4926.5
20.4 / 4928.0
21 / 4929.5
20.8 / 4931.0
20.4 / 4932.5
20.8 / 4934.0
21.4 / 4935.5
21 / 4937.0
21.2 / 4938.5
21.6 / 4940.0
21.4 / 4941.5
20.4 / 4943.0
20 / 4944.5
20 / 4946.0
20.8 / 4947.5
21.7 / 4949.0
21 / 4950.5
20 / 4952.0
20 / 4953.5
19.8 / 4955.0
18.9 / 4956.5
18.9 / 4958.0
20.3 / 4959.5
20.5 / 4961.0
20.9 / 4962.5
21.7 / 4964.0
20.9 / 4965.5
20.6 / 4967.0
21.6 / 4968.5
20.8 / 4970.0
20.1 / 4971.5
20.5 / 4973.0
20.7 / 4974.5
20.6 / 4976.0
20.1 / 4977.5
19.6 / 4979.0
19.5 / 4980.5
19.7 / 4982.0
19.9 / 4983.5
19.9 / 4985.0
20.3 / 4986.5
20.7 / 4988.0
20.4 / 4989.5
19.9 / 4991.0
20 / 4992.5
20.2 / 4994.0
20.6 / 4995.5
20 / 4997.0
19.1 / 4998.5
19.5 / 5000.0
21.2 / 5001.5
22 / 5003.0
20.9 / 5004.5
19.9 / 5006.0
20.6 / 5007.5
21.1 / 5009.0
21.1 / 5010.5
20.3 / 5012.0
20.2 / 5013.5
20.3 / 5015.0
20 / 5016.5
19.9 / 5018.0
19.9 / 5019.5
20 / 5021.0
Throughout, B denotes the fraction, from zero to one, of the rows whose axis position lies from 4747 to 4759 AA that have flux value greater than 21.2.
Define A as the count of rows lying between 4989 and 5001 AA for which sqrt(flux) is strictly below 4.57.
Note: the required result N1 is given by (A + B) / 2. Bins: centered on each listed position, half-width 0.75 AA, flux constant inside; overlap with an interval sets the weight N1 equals 4.3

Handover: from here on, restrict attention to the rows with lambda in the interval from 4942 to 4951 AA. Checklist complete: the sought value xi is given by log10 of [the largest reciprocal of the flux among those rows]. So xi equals -1.30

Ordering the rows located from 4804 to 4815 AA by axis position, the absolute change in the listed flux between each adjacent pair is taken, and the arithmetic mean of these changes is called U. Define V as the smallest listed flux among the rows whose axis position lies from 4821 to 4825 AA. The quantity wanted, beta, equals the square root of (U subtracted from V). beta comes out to 4.47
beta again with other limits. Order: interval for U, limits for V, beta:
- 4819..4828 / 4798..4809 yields 4.57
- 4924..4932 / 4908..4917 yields 4.40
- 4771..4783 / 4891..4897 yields 4.39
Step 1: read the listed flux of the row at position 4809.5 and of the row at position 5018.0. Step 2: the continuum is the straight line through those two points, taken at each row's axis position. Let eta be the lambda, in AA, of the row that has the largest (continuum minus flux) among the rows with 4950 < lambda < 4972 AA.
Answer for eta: 4956.5 AA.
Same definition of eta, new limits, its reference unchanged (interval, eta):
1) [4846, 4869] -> 4860.5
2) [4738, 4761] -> 4739.0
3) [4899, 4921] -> 4899.5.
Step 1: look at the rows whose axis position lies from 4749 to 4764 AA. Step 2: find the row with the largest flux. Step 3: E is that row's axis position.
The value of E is 4752.5 AA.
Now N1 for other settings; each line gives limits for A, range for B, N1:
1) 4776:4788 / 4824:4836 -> 1.1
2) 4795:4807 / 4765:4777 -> 0.1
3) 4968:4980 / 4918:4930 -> 3.5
